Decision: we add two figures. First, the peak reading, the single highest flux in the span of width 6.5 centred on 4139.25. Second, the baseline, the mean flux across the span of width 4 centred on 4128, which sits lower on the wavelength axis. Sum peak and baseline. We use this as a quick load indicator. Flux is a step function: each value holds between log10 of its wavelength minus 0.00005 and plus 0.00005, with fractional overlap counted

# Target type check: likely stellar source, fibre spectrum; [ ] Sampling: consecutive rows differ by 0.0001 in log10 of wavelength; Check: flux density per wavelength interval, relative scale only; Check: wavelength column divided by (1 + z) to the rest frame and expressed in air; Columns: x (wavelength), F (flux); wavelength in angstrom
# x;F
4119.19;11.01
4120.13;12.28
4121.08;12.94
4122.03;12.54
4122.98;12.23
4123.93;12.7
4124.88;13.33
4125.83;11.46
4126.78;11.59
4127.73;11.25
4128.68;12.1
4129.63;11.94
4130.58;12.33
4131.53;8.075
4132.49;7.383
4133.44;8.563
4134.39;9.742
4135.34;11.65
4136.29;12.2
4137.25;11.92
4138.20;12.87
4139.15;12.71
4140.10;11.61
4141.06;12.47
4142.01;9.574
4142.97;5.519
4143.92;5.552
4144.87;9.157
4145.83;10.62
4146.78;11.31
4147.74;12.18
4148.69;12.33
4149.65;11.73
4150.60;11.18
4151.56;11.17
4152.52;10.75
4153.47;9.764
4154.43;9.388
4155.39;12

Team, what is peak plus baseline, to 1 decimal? 24.6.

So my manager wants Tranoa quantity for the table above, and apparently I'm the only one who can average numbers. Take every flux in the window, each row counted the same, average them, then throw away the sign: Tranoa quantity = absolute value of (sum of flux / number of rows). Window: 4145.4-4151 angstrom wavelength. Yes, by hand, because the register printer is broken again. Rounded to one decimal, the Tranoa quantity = 11.6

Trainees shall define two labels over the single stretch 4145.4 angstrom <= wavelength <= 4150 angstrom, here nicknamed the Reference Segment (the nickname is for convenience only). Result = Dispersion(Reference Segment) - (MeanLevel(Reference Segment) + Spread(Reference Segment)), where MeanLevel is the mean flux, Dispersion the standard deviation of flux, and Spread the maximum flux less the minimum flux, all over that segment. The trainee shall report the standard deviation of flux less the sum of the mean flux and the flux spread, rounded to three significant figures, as -12.7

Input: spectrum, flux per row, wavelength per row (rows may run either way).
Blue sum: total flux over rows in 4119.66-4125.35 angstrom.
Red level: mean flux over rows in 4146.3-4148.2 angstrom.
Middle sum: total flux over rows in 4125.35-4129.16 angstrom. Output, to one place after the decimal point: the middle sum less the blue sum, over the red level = -2.5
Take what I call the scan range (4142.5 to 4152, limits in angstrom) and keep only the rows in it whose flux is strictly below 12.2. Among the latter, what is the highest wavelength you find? 4151.56 angstrom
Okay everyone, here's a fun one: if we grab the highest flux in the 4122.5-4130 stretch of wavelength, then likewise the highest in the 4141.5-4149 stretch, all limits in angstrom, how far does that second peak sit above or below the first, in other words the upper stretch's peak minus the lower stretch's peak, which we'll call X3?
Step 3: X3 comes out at -1.0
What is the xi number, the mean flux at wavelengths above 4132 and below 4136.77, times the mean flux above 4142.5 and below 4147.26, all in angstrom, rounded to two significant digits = 84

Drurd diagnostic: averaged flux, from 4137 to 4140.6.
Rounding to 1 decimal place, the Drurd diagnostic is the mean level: 12.3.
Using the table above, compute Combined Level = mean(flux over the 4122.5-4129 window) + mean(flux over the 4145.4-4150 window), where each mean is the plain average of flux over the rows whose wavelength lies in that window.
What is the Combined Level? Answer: 23.7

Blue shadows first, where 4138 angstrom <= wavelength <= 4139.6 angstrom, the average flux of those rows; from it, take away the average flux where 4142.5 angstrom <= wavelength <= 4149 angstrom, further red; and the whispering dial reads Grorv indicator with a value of 3.3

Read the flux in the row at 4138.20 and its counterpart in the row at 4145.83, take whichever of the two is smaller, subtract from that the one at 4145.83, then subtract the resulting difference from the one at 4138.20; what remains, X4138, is 12.9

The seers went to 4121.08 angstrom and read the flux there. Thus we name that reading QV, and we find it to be 12.94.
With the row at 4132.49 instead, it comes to 7.383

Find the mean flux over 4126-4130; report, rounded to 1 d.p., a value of 11.7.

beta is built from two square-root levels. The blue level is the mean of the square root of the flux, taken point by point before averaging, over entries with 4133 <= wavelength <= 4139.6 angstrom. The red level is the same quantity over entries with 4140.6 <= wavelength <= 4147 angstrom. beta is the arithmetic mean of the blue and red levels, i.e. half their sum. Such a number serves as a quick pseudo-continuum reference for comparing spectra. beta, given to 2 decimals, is 3.18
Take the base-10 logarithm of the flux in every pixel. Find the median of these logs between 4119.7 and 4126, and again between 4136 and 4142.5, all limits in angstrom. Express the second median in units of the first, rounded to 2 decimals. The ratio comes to 0.99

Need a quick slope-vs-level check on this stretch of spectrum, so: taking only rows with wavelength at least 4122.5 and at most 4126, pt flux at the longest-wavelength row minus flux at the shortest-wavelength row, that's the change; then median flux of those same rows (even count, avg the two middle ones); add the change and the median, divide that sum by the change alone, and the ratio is -15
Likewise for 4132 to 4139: 3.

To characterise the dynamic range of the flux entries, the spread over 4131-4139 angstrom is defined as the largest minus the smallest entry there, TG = 5.5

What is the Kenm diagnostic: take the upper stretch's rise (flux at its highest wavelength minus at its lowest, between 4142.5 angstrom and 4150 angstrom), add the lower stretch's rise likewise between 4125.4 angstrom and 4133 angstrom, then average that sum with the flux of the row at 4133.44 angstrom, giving 5.3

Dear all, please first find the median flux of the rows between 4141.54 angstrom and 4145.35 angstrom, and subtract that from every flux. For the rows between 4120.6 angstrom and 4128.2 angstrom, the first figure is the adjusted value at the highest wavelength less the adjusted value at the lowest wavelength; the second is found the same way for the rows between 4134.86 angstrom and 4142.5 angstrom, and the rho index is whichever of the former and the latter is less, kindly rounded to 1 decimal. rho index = -2.1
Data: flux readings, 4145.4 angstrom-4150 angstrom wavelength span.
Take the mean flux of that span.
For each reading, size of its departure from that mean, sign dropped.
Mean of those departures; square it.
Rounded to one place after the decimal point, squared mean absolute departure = 0.3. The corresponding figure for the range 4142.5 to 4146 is 4.7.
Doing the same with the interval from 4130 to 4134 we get 2.6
